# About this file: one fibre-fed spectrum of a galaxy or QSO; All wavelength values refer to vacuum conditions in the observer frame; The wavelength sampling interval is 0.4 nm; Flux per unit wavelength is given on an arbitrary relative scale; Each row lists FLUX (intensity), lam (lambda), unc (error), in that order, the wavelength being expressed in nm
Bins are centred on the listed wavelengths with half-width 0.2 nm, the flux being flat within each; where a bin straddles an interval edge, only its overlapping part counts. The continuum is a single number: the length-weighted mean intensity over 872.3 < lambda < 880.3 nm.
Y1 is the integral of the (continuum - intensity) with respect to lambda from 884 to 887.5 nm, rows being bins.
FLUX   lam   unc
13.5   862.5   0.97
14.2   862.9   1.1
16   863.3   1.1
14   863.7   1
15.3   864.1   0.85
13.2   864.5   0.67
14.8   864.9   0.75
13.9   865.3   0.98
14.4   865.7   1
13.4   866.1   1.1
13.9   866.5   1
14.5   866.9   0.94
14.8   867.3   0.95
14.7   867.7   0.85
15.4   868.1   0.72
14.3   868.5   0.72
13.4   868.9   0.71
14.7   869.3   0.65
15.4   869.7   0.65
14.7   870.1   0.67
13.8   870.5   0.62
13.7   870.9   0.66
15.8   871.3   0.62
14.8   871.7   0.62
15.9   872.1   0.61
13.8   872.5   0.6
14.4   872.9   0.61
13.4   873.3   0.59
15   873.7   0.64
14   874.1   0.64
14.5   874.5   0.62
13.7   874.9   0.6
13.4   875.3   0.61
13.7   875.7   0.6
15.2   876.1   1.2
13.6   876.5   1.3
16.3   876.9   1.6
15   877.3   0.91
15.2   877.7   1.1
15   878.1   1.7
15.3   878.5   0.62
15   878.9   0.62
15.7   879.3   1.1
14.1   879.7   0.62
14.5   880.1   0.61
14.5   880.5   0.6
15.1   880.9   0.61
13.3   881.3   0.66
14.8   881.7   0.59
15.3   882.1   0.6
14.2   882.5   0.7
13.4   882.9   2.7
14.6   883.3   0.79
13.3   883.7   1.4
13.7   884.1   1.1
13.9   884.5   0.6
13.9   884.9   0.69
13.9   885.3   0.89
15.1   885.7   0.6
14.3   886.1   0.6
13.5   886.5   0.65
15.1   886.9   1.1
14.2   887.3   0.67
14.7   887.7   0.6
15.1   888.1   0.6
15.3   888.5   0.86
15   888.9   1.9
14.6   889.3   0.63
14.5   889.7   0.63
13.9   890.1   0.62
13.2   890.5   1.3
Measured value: 1.2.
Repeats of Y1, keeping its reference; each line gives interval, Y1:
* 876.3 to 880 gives -1.7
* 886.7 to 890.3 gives -0.6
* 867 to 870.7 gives -0.1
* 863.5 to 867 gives 1.4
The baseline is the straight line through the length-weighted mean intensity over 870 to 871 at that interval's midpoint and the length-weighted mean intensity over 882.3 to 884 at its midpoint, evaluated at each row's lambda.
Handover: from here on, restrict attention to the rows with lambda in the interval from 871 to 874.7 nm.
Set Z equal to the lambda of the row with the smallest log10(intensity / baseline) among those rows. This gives 873.3 nm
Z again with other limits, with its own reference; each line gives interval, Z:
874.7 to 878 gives 875.3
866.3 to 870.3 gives 868.9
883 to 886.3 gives 883.7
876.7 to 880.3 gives 879.7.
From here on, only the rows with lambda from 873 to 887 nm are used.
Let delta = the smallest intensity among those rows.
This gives 13.3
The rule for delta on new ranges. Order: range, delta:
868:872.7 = 13.4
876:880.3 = 13.6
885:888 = 13.5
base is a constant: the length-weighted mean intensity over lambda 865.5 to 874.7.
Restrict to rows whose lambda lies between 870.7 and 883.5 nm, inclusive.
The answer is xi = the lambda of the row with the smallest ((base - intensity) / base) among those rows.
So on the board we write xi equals 876.9 nm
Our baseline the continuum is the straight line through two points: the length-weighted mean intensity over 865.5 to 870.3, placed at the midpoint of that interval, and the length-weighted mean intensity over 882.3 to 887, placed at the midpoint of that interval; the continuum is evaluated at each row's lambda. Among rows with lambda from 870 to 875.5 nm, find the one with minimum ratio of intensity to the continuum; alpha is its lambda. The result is 873.3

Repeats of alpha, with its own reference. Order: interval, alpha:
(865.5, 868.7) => 866.1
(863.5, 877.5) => 864.5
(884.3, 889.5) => 886.5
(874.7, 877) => 875.3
